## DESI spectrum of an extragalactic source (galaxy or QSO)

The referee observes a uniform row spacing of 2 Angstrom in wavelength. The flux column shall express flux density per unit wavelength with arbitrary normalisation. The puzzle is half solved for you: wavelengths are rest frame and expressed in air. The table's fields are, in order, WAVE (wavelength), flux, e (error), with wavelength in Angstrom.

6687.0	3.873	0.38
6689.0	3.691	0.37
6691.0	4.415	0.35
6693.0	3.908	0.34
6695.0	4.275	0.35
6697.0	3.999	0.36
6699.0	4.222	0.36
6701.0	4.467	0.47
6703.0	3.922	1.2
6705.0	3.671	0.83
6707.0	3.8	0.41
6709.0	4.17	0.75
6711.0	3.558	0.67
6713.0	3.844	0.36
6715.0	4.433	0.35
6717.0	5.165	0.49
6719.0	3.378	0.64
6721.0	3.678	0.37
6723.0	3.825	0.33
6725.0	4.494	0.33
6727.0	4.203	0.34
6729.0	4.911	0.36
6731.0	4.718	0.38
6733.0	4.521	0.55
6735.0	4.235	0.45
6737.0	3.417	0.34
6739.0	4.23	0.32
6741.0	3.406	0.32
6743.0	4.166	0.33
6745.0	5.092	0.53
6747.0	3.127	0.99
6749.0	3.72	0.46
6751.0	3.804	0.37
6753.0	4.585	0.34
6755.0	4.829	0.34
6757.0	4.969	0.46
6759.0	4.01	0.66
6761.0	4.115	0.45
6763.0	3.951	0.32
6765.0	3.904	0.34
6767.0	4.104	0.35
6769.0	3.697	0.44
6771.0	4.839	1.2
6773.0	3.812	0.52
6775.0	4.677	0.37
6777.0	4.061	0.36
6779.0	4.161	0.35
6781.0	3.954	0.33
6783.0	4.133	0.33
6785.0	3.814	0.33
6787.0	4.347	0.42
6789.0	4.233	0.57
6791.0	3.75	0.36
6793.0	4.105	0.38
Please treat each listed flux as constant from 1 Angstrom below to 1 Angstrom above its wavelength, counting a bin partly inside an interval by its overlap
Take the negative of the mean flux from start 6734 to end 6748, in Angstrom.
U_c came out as -4.0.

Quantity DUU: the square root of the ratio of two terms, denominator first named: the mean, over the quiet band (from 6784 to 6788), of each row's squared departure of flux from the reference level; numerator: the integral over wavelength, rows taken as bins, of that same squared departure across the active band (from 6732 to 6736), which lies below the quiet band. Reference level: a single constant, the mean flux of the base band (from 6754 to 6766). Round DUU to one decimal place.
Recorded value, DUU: 1.0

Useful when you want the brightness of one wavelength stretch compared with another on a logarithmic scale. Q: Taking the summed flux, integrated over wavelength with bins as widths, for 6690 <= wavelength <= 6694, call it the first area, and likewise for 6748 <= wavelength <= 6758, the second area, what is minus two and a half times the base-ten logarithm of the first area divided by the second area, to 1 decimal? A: 1.1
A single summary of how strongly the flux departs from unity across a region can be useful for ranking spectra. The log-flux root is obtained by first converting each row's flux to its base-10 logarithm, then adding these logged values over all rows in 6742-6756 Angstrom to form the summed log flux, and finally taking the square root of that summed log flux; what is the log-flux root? 2.1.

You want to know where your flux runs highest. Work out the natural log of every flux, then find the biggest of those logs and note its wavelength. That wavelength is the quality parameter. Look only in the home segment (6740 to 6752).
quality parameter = 6745.0 Angstrom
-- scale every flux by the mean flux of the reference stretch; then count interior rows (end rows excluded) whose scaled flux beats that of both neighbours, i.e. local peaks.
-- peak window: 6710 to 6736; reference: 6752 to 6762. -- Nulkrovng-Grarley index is 3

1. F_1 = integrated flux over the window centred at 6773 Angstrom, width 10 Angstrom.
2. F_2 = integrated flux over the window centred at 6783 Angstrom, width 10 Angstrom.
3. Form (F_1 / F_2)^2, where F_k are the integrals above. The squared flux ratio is 1.07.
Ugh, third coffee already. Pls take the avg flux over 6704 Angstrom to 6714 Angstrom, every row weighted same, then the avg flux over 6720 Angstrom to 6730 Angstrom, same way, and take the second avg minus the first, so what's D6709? 0.41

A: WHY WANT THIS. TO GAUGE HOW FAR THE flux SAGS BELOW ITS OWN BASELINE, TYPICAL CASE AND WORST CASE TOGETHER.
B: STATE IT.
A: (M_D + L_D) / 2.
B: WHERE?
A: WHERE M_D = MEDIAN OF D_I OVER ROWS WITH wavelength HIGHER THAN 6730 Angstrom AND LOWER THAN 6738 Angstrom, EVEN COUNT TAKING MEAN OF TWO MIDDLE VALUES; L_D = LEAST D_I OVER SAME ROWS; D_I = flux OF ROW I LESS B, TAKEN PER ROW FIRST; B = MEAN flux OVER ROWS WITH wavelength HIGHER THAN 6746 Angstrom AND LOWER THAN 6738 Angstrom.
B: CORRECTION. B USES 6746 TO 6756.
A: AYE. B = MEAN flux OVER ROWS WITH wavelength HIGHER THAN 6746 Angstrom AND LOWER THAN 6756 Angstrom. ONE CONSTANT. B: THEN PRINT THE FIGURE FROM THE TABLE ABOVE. -0.12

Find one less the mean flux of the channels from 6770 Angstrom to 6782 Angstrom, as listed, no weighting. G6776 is -3.3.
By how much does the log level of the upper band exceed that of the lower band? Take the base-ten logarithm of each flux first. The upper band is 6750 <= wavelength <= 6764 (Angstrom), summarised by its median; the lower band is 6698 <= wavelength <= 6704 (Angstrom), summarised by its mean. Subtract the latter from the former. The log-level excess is -0.01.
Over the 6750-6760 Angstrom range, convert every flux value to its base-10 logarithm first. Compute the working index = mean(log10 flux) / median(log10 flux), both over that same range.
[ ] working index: 0.98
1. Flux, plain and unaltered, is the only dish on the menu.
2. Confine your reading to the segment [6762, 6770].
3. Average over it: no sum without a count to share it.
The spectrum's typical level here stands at 3.9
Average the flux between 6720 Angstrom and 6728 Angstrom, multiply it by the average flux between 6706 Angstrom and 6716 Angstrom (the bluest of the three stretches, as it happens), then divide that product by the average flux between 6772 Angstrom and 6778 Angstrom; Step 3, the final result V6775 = 3.83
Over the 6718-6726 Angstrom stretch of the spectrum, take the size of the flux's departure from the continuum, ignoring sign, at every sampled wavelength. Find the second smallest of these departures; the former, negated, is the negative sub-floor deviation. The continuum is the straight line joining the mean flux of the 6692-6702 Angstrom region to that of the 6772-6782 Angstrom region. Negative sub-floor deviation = -0.34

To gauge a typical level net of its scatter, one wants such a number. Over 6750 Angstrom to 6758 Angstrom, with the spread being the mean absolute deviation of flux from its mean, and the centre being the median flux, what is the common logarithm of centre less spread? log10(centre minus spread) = 0.637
